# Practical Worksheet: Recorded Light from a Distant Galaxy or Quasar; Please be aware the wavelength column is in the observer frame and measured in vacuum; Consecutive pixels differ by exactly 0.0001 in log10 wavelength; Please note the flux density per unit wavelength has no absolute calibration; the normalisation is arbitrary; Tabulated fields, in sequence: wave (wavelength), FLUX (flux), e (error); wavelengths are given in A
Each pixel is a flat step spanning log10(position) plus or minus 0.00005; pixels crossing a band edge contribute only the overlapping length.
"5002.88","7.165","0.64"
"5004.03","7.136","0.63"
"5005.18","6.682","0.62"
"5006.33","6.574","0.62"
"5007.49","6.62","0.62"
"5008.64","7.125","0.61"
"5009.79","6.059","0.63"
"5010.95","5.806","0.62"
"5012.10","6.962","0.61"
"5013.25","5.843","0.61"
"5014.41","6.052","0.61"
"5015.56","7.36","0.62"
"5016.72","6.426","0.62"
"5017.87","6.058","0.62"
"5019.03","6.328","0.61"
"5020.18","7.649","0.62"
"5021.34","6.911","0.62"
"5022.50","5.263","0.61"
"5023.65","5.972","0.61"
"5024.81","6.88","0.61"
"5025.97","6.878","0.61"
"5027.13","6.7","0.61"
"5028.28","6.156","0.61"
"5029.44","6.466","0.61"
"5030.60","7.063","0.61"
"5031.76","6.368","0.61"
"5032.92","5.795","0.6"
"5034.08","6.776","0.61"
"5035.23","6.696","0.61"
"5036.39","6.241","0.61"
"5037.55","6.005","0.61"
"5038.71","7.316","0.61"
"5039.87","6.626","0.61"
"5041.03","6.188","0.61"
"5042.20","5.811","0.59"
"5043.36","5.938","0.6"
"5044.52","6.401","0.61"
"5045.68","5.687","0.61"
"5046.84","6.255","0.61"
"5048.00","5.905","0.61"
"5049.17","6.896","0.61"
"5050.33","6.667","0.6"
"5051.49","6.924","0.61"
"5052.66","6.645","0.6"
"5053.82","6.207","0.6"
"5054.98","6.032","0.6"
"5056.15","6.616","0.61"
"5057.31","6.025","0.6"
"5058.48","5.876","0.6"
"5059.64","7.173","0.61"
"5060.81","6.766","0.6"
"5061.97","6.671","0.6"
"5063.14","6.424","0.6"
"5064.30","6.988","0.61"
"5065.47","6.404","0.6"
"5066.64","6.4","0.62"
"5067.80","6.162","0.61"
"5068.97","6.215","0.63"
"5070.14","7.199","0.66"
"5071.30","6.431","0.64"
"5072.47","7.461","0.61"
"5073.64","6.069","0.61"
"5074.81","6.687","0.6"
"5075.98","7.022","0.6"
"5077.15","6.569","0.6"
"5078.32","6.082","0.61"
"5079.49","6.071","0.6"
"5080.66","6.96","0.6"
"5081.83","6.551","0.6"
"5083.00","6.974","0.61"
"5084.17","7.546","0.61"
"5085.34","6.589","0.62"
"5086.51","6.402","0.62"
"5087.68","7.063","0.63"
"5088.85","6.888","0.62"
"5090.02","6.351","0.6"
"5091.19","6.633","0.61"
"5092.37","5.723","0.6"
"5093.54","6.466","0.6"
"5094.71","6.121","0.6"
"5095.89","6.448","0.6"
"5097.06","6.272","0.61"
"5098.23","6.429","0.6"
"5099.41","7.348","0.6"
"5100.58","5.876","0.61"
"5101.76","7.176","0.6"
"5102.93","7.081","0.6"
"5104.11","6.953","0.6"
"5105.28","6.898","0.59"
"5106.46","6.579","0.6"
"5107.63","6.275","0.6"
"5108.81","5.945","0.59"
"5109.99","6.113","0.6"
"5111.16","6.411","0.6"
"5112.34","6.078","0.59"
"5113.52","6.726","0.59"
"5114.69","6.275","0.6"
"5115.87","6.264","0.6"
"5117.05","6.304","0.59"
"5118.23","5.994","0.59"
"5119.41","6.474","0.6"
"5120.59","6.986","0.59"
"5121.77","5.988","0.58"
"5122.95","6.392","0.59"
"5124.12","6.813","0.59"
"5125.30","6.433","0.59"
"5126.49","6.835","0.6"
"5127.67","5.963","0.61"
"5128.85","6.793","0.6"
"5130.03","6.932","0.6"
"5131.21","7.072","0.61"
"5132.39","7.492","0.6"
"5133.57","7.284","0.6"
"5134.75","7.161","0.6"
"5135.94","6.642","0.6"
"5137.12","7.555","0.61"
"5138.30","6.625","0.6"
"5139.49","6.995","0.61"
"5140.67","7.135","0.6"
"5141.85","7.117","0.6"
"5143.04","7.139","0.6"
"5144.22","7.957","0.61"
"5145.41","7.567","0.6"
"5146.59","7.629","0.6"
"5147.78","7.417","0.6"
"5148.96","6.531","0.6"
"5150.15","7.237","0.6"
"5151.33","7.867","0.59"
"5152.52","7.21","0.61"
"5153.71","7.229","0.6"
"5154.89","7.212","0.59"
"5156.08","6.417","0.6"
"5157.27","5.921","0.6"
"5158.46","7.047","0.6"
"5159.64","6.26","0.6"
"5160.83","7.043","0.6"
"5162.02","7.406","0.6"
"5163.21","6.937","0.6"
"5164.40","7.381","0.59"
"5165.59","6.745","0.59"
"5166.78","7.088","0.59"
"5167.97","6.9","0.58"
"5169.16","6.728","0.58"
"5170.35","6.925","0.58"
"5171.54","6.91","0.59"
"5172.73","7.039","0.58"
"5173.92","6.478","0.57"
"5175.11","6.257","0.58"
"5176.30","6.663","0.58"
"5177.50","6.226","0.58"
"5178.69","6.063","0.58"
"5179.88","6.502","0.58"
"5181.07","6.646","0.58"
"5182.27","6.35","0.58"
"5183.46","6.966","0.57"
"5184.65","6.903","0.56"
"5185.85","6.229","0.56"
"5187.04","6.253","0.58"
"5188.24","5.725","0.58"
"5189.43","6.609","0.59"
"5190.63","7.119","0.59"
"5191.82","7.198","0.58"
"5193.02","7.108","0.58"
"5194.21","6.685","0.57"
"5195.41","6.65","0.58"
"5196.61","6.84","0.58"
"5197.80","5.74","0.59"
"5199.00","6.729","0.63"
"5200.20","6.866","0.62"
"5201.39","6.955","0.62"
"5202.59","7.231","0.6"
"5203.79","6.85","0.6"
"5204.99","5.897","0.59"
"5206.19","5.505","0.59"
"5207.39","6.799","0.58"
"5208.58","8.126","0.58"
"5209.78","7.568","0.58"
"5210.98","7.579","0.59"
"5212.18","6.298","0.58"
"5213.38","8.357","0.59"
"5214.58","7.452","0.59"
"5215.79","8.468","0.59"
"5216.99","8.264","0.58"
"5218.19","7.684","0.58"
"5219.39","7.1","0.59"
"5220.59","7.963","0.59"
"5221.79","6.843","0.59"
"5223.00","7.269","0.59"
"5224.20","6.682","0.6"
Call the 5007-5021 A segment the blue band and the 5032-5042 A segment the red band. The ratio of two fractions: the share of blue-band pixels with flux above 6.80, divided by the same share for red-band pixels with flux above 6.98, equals 2.7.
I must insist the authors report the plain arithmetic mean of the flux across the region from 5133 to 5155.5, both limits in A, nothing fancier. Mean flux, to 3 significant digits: 7.24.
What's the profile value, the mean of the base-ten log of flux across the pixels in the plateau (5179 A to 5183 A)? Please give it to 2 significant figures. 0.81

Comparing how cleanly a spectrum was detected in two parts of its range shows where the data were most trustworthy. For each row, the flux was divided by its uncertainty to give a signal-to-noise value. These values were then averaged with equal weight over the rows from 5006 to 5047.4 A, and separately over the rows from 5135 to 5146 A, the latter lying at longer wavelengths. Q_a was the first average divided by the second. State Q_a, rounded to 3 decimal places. 0.881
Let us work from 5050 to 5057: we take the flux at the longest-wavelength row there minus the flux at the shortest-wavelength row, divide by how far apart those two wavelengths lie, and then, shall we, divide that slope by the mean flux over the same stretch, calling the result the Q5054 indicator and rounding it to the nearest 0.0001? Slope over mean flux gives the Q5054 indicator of -0.0013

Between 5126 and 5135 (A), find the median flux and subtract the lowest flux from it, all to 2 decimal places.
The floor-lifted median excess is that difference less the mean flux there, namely -5.90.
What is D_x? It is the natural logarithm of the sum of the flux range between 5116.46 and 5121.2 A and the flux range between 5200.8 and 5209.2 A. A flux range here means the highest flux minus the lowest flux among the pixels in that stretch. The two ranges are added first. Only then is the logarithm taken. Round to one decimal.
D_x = 1.3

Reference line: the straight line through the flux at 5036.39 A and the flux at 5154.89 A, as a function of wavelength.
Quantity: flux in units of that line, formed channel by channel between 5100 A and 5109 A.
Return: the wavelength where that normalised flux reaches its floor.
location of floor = 5100.58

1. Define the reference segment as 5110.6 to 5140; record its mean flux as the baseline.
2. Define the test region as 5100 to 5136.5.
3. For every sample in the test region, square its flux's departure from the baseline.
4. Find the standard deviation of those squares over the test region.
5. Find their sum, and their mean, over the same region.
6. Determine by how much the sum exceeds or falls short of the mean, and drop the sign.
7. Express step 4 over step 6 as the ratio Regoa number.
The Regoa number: 0.032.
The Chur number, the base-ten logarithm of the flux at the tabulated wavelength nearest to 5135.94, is 0.822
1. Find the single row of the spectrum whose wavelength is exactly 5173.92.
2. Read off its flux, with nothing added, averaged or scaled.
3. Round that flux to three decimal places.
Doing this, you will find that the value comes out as 6.478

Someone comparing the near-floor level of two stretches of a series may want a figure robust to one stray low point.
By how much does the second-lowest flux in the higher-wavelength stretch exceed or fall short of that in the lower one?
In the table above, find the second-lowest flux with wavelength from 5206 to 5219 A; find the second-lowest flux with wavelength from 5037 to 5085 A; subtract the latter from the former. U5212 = 0.5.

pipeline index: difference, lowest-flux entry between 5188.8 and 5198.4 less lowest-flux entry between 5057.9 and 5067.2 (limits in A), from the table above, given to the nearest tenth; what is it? -0.1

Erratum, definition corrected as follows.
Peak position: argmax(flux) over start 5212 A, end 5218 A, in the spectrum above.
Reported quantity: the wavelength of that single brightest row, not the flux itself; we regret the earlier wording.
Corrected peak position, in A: 5215.79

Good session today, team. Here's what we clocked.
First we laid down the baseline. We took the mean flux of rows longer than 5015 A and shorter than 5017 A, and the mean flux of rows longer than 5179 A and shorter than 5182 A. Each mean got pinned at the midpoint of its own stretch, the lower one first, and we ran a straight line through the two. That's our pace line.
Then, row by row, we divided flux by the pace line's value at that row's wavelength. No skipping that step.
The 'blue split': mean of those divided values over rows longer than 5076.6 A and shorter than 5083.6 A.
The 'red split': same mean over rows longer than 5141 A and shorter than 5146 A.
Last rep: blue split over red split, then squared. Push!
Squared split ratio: 0.74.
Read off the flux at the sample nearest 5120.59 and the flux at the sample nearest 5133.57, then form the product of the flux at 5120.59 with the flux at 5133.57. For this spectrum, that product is 51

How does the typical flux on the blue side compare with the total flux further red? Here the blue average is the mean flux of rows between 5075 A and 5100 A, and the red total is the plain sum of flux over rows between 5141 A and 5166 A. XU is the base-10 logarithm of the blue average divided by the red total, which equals -1.35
